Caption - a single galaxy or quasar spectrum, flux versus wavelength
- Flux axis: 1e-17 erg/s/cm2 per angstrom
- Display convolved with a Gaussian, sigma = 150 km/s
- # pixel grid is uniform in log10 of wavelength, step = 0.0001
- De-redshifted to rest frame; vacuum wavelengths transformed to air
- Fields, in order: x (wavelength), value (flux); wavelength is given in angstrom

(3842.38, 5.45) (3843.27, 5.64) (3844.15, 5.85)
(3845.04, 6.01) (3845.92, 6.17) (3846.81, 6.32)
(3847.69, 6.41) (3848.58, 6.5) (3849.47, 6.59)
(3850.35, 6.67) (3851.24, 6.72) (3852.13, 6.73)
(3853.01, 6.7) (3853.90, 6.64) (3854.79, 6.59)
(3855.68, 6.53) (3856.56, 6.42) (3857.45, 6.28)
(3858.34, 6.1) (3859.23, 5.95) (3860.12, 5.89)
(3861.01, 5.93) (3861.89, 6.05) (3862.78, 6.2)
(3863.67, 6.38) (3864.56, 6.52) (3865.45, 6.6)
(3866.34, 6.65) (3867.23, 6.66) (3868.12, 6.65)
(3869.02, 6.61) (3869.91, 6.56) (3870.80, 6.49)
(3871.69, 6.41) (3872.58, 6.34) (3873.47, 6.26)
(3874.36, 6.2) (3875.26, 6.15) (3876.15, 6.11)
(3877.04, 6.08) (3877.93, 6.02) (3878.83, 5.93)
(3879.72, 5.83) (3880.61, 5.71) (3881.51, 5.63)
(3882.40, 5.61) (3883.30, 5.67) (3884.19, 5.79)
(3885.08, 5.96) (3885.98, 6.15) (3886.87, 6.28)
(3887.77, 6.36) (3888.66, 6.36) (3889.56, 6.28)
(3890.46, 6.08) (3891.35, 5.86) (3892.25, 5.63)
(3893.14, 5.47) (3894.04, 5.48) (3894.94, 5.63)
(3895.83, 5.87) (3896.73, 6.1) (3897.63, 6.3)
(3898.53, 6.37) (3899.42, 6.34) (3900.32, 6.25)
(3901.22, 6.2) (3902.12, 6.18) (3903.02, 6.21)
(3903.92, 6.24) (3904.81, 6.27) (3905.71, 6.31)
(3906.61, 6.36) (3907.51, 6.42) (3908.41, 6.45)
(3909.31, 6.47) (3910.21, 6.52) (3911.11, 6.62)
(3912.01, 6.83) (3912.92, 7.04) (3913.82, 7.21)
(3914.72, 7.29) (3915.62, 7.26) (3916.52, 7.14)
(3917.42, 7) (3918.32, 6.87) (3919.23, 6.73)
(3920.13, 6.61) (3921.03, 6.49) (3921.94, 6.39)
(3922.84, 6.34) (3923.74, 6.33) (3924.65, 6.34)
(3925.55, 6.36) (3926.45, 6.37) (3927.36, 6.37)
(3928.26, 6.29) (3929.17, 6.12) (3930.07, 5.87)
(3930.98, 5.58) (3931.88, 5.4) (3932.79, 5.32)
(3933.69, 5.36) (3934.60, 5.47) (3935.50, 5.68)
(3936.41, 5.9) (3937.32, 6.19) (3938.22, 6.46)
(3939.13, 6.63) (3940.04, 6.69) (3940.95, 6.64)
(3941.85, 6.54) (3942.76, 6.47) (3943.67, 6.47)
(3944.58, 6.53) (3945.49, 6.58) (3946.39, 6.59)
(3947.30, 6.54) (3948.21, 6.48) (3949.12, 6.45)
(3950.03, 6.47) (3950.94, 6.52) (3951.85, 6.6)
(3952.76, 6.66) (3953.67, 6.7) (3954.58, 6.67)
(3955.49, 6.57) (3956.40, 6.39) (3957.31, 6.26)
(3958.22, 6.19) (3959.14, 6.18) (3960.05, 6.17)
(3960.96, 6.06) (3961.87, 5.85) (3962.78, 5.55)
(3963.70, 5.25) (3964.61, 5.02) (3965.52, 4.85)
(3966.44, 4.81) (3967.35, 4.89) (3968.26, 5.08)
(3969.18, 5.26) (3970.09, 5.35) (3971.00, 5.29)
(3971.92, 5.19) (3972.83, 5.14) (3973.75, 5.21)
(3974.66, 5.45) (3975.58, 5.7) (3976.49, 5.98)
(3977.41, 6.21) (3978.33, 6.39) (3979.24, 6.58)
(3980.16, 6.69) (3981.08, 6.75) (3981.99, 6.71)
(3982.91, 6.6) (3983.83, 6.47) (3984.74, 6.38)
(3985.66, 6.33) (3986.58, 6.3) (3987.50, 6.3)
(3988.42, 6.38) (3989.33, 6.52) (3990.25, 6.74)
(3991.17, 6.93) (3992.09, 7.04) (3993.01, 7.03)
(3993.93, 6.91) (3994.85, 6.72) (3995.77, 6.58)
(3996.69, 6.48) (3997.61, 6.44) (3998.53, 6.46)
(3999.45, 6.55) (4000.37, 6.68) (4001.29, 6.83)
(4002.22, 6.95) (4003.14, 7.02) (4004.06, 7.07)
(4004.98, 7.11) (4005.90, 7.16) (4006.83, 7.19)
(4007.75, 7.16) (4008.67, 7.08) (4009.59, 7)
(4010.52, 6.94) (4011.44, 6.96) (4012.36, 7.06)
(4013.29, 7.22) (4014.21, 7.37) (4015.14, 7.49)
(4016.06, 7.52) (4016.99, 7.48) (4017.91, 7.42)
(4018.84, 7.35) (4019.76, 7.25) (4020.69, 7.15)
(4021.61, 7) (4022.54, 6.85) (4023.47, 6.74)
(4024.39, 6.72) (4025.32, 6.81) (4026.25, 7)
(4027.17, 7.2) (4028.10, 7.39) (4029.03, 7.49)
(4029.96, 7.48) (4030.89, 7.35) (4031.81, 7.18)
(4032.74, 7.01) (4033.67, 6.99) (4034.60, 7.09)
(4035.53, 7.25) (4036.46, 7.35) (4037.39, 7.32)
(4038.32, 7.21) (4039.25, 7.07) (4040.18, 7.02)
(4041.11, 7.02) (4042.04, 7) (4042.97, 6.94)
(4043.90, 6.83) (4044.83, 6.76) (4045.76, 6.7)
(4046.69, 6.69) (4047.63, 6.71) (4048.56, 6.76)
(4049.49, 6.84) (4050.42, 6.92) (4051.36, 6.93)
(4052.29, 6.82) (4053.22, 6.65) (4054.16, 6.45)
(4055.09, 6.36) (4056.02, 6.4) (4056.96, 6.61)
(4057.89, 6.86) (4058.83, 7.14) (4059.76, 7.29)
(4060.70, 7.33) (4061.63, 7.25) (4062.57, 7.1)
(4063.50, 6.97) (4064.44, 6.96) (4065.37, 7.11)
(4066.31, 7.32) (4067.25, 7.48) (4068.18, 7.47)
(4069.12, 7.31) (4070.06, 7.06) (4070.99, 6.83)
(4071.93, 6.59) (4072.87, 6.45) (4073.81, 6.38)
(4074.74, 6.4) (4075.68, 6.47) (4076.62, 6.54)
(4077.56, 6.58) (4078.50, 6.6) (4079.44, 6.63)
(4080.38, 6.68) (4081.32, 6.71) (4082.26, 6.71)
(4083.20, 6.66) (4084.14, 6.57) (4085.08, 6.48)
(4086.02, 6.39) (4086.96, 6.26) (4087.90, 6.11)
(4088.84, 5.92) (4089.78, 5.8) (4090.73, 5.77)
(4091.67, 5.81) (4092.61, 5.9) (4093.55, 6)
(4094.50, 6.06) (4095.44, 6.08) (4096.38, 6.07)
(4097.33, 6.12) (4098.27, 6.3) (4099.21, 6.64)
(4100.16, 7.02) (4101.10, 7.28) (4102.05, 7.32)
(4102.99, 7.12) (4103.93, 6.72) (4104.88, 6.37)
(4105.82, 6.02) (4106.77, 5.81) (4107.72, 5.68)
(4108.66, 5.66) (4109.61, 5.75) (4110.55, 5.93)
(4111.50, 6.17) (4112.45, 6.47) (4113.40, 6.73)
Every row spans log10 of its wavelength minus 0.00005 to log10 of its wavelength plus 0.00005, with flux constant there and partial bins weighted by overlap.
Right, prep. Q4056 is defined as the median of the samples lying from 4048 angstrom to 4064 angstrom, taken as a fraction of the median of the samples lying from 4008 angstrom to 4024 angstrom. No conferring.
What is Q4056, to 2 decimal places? 0.96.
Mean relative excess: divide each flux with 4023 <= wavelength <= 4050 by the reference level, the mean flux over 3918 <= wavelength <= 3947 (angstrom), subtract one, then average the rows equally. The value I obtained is 0.13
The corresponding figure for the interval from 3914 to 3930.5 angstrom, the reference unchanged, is 0.05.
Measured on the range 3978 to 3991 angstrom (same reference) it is 0.04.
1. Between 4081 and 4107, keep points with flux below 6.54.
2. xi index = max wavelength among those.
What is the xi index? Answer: 4106.77 angstrom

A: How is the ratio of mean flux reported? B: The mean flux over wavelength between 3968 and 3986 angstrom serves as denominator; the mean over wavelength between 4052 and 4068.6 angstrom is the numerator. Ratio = 1.17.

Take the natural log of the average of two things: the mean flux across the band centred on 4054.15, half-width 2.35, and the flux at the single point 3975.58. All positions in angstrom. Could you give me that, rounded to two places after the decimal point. 1.81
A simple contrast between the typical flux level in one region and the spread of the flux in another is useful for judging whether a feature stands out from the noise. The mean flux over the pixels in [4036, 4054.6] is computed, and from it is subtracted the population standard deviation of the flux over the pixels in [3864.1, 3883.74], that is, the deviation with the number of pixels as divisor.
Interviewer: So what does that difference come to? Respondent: 6.54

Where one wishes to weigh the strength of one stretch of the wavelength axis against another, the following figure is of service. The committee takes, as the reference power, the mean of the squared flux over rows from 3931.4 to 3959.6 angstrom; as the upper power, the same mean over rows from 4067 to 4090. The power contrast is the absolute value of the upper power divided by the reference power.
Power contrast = 1.09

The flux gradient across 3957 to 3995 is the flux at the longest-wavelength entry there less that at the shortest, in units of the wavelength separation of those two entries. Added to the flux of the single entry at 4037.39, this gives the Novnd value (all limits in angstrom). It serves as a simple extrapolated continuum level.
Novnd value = 7.3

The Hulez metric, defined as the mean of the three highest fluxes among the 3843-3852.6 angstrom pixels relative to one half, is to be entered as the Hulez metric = 13.4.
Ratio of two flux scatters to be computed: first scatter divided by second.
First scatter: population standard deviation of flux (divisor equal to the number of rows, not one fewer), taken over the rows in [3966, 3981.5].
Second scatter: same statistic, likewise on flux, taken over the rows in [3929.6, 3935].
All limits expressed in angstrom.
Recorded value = 3.4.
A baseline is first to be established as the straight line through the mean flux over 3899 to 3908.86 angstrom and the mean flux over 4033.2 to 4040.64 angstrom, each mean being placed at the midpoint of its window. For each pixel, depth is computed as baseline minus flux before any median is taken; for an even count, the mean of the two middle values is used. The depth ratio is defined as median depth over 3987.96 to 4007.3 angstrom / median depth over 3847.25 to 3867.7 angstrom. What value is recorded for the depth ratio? -0.2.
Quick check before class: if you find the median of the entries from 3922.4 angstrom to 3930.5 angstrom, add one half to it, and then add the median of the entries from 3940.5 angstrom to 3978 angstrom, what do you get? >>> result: 13.0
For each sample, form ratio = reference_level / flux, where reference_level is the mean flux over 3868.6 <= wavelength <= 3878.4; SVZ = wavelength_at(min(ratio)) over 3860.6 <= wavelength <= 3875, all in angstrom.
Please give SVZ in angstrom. 3867.23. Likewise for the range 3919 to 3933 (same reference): 3919.23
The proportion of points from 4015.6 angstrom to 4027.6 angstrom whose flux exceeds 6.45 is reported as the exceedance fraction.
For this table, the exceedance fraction 1.0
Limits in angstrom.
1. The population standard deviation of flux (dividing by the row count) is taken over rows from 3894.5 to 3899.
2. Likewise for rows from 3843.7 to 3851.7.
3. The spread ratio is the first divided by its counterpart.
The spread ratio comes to 1.0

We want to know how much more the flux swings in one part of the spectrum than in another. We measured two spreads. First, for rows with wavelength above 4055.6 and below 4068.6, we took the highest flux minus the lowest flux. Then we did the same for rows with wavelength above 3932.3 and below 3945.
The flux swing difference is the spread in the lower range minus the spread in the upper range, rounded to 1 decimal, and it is 0.3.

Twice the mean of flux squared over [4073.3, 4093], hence 81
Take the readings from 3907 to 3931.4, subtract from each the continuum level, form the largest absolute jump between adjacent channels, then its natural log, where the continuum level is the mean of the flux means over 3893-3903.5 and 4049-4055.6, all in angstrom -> -1.24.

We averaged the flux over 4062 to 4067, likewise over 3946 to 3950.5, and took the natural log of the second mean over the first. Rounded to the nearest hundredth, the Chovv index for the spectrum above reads -0.09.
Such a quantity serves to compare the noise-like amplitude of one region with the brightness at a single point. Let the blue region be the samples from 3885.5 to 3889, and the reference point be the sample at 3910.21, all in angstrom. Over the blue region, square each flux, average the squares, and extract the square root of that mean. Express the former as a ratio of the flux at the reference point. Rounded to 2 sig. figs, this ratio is 0.96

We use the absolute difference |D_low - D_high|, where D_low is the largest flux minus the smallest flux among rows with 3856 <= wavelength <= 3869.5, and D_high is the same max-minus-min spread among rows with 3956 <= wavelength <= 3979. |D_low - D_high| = 0.8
